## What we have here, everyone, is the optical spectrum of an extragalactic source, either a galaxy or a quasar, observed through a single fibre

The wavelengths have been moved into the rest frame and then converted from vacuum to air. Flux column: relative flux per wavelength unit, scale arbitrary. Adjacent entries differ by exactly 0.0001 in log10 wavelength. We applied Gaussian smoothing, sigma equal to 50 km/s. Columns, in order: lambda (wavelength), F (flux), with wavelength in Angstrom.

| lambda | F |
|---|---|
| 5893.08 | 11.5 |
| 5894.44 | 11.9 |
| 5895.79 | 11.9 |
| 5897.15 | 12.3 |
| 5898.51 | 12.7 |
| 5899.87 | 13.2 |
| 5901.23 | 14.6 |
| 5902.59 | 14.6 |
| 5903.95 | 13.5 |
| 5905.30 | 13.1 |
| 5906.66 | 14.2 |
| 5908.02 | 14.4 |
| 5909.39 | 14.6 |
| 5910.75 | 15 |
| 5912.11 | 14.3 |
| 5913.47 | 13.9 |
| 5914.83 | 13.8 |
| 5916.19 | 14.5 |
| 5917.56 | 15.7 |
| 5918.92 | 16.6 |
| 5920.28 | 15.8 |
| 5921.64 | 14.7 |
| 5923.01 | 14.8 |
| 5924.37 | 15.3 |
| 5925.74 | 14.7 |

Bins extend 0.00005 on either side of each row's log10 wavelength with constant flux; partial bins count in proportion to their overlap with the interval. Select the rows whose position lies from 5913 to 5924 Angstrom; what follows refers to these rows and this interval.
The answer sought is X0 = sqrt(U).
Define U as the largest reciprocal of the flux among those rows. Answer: 0.269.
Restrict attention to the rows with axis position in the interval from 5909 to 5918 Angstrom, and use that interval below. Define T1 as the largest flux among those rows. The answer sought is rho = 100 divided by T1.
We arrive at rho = 6.4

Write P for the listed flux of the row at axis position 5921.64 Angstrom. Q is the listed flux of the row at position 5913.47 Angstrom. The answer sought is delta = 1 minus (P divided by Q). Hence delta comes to -0.06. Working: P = 14.7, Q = 13.9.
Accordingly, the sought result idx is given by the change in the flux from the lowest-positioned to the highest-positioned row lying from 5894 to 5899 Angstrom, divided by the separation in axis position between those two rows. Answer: 0.2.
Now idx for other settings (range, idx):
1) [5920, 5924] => -0.4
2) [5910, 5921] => 0.1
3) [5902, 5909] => 0.0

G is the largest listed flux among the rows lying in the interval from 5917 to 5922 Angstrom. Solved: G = 16.6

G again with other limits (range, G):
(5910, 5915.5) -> 15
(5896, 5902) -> 14.6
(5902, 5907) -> 14.6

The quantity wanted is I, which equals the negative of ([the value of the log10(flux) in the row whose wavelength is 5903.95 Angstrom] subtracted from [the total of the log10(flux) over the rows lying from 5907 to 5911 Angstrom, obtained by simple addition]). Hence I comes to -2.37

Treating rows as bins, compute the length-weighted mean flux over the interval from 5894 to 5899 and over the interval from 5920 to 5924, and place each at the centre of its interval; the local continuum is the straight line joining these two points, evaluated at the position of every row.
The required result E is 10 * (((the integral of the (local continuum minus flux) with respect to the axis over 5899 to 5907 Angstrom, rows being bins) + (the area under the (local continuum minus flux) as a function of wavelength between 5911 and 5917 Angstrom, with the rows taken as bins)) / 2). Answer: -38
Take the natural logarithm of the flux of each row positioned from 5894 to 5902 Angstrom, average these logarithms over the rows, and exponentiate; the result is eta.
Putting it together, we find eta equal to 12.7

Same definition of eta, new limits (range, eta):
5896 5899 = 12.5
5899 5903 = 14.1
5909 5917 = 14.3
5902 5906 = 13.7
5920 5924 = 15.1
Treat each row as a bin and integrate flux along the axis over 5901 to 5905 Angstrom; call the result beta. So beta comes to 56.4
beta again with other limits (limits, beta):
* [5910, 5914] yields 57.7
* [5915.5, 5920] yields 70.3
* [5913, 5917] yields 56.4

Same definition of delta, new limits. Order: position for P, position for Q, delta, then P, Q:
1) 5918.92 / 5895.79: -0.39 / 16.6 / 11.9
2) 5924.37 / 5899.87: -0.16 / 15.3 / 13.2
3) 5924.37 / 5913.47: -0.10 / 15.3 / 13.9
